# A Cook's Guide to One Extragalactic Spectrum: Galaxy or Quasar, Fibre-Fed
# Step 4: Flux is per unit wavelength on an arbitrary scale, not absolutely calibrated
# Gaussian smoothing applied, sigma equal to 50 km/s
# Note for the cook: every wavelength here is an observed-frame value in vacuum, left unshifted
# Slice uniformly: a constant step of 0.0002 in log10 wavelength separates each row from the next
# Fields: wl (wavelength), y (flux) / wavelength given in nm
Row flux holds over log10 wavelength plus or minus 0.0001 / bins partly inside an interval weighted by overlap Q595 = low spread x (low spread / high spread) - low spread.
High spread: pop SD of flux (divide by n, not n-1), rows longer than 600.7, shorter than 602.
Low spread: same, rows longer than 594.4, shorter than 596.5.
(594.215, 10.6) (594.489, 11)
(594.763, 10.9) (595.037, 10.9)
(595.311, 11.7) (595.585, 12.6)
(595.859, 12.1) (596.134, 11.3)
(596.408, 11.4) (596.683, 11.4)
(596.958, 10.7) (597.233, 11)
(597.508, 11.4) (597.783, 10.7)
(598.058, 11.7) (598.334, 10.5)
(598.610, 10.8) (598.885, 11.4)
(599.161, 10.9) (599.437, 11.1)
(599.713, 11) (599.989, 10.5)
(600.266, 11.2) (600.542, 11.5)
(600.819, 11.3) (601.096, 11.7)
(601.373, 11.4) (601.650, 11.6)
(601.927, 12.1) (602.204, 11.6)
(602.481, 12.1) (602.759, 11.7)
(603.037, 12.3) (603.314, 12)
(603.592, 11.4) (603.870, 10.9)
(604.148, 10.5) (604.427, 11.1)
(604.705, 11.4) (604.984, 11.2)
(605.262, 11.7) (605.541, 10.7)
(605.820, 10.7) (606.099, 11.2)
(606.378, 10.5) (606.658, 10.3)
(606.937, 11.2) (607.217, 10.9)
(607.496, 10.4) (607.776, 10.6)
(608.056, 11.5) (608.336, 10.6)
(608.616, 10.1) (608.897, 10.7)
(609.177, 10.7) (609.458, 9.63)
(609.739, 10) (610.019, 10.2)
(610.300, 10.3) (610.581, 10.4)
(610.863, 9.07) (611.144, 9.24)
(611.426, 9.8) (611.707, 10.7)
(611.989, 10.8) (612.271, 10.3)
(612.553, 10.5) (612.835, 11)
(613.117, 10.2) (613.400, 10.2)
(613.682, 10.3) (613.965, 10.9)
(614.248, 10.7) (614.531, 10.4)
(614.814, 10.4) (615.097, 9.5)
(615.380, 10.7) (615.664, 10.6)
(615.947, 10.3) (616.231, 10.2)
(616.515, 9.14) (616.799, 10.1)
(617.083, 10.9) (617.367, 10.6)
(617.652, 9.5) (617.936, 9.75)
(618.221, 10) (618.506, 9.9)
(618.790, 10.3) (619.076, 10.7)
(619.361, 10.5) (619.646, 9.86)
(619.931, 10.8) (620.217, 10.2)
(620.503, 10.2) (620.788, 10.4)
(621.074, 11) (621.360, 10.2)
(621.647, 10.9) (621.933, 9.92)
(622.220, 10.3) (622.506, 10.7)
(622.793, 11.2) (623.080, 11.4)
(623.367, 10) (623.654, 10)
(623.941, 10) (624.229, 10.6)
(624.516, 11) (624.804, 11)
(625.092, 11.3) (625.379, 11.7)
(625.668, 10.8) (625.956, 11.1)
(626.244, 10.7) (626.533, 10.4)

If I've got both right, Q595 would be 0.61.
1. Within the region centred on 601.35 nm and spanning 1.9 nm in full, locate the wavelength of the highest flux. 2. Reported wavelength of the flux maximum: 601.927 nm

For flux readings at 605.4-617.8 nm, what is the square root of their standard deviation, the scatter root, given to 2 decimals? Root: 0.73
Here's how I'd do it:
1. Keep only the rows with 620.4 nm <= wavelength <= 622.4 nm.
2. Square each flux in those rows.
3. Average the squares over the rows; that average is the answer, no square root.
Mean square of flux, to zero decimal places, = 109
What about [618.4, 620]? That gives 107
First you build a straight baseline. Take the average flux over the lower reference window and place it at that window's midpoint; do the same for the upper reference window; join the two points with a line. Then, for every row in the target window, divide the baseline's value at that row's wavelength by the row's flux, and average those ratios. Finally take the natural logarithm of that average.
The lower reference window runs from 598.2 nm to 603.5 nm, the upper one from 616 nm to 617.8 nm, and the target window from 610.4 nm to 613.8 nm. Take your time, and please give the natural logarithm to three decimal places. 0.029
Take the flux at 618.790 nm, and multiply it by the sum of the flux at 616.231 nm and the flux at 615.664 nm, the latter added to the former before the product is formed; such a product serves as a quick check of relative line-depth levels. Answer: 214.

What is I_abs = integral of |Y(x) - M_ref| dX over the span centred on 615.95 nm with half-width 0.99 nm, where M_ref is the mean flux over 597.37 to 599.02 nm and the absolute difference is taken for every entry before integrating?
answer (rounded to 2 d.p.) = 2.00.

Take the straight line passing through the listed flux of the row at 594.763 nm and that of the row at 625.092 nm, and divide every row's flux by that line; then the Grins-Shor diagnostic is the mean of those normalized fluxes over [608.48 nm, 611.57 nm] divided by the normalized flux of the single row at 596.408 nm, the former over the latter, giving 0.86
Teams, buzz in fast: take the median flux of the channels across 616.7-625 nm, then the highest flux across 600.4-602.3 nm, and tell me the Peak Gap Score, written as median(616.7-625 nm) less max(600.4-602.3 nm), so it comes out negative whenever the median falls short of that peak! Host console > -1.8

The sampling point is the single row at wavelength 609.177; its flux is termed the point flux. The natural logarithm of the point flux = 2.37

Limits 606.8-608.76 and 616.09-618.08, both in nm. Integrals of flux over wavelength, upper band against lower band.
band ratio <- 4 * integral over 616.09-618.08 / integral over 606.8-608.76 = 3.79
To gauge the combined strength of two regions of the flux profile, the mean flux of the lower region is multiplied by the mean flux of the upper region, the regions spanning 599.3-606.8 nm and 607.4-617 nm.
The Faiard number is 116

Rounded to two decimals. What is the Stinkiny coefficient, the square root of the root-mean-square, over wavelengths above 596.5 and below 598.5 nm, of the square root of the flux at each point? 1.82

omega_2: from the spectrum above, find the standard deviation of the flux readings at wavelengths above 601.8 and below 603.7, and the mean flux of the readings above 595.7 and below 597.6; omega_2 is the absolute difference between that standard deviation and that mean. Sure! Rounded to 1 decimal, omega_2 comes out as 11.0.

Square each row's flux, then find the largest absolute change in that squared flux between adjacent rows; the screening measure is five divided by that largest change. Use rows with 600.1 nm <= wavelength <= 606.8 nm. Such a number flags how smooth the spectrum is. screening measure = 0.223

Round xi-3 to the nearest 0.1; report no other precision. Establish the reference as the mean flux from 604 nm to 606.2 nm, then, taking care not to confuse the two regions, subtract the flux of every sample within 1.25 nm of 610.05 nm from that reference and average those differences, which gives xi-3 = 1.0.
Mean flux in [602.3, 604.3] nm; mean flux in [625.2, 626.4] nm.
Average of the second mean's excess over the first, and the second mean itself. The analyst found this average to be 5.30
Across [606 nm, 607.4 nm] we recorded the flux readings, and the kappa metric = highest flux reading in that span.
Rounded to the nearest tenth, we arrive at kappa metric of 11.2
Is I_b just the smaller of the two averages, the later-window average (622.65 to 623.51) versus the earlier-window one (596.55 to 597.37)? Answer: 10.9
